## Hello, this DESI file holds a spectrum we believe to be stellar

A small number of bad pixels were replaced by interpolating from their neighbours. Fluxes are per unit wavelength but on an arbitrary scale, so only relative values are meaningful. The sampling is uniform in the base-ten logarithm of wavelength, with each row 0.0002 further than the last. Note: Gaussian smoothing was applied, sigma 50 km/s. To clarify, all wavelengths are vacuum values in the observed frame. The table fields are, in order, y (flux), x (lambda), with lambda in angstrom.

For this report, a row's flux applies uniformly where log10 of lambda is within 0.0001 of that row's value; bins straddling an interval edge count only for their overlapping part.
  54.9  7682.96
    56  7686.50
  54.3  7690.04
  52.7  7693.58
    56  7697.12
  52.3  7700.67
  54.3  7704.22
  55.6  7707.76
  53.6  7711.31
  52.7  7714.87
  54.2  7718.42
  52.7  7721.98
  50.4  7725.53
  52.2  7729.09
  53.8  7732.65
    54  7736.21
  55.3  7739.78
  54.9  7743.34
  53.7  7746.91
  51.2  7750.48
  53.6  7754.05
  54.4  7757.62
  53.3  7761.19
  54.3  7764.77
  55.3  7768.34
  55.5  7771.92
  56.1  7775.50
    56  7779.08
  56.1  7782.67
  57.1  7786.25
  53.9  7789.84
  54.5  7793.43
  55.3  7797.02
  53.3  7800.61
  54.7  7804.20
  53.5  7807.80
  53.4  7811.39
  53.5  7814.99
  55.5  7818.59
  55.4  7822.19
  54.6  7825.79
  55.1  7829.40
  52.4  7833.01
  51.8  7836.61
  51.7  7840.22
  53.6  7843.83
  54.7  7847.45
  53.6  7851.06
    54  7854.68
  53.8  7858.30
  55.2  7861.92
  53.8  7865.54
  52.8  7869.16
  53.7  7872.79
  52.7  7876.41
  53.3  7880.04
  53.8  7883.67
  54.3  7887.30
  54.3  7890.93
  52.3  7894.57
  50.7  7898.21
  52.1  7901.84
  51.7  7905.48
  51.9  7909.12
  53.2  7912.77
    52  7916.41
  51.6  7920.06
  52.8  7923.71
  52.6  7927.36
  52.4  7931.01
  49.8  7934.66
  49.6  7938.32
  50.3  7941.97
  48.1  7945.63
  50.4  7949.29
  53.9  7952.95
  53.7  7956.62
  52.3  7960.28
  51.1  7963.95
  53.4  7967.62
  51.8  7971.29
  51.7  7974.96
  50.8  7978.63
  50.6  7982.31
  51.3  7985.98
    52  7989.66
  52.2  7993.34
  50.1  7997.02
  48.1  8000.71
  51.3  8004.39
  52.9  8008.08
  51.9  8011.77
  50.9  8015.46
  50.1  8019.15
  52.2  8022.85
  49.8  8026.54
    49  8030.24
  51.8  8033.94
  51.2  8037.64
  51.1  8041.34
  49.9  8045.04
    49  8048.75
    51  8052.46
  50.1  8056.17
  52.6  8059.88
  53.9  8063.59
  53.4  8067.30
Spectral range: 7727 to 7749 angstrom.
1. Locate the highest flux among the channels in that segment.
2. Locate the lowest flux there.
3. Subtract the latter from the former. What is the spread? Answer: 3.1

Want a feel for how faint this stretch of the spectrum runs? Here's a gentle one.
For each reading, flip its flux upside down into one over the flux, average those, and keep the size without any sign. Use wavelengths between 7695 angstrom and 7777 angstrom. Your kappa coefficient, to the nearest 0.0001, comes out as 0.0186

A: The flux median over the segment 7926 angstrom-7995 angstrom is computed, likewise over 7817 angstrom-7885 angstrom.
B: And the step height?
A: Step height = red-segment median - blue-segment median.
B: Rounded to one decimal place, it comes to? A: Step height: -2.1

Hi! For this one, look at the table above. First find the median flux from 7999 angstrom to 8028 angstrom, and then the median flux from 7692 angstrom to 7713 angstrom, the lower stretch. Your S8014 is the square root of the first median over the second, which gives 0.973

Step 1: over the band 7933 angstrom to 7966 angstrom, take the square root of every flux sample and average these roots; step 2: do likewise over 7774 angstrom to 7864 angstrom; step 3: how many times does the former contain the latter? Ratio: 0.969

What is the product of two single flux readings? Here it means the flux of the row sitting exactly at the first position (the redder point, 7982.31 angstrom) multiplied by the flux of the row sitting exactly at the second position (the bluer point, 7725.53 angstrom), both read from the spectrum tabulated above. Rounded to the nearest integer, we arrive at 2550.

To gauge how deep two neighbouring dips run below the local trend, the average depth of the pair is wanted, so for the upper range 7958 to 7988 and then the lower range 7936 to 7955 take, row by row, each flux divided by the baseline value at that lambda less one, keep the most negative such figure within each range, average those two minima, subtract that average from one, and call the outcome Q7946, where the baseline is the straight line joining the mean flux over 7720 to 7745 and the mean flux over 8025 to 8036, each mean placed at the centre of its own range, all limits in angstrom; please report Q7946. 1.03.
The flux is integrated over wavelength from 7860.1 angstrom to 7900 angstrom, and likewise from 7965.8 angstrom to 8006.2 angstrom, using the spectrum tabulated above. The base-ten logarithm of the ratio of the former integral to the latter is 0.012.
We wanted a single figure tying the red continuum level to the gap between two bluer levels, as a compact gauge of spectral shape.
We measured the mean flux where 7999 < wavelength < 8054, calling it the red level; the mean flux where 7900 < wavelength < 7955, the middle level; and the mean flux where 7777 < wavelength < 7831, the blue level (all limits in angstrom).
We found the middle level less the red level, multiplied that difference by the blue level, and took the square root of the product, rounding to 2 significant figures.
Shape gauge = 6.7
